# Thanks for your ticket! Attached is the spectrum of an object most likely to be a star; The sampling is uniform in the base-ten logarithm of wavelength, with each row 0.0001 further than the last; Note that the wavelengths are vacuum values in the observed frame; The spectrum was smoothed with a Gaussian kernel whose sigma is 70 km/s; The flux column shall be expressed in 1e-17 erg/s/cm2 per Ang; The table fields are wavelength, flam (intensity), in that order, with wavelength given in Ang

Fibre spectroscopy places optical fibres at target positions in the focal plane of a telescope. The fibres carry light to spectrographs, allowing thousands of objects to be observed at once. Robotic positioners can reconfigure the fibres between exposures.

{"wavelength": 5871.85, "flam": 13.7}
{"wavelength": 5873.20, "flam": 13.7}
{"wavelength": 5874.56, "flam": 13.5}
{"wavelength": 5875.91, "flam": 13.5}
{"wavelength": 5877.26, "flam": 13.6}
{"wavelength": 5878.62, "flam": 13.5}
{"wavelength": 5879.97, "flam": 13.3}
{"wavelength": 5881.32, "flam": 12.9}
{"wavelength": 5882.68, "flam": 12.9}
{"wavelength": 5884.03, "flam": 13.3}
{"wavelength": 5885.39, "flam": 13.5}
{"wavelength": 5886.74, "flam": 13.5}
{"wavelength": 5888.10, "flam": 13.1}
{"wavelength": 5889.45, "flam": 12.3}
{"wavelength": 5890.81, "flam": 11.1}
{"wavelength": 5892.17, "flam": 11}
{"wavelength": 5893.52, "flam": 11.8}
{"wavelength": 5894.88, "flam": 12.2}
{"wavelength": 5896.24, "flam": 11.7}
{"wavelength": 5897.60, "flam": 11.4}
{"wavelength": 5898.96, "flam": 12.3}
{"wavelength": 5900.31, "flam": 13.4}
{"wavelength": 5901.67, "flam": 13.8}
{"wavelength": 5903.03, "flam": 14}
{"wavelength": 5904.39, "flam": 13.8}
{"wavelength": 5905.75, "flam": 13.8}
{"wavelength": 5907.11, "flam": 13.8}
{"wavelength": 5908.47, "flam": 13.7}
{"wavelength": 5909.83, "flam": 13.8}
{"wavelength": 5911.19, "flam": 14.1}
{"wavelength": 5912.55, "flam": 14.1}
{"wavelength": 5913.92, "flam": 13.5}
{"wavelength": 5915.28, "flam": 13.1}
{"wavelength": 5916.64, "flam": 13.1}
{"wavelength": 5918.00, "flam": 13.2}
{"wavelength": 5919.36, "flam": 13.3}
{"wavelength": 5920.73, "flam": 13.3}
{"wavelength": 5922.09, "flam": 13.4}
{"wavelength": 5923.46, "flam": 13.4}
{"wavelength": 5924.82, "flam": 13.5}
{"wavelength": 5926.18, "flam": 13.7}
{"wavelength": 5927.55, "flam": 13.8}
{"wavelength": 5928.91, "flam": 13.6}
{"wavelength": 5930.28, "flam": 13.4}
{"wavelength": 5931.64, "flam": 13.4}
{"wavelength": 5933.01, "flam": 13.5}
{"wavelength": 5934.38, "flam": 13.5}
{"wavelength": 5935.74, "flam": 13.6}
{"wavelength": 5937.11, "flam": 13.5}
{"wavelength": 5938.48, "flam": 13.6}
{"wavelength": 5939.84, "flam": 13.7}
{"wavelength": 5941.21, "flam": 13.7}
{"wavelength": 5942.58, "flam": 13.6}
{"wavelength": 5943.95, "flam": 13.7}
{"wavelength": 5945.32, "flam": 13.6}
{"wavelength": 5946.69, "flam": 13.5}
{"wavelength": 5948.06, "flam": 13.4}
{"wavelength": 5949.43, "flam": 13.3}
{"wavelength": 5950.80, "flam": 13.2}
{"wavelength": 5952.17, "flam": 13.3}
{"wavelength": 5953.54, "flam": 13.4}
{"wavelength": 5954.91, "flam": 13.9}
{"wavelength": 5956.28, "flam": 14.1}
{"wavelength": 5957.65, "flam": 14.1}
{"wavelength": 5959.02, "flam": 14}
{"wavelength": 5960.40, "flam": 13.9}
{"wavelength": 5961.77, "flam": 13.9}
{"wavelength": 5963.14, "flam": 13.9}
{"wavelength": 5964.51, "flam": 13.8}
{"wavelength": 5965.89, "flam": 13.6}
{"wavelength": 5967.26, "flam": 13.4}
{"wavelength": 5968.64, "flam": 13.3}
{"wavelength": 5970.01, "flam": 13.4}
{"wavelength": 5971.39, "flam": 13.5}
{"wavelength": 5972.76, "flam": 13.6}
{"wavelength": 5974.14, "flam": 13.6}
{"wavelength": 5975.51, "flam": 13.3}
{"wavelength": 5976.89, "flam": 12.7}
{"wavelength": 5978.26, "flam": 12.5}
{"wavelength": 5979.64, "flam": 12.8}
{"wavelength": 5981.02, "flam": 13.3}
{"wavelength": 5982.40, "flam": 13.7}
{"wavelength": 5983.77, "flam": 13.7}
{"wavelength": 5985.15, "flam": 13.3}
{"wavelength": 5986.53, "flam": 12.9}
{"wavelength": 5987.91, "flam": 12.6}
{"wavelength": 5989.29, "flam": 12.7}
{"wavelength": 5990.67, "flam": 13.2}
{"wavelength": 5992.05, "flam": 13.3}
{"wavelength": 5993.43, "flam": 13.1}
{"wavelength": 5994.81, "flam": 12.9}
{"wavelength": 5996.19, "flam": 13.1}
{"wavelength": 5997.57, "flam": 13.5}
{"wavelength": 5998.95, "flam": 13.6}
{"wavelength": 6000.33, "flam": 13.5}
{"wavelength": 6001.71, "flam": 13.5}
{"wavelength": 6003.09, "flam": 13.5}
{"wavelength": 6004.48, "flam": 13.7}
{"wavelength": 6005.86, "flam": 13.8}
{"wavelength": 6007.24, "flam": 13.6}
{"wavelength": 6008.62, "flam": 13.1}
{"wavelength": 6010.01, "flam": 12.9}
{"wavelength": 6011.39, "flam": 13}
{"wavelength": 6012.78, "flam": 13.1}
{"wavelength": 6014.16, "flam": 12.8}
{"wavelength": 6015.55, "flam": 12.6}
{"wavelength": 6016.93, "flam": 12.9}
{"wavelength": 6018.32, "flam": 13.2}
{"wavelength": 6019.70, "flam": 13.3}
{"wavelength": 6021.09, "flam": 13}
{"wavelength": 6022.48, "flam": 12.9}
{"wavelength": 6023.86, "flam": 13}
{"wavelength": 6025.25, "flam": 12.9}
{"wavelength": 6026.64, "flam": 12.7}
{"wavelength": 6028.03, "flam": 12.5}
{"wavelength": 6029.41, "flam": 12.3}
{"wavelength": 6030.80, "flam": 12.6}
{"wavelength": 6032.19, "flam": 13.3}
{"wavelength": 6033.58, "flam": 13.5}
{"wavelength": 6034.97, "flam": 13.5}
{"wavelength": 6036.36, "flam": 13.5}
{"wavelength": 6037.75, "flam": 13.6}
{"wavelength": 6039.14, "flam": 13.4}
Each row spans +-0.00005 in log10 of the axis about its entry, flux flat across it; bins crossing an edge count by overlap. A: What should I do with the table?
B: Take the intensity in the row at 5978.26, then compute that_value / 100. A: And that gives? 0.125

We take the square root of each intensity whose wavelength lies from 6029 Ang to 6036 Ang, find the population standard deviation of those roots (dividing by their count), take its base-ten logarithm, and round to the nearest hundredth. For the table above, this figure -1.16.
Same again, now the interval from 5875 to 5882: -1.46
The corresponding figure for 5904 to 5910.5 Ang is -2.27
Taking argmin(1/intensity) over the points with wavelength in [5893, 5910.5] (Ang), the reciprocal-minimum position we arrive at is 5903.03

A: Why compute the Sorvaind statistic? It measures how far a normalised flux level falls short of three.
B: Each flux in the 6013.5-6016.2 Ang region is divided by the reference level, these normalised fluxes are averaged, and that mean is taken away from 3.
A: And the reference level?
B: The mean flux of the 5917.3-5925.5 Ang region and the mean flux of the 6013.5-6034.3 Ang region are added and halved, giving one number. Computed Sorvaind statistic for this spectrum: 2.03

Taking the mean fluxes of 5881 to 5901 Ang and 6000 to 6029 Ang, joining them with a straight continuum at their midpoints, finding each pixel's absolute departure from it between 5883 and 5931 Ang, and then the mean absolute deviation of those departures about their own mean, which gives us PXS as 0.31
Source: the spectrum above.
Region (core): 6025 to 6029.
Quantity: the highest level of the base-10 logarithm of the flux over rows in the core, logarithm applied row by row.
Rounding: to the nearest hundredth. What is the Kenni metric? 1.11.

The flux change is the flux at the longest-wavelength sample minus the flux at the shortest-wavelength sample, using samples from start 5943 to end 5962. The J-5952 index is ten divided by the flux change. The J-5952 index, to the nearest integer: 50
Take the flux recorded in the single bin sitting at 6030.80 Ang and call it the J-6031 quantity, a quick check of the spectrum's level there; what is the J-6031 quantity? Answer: 12.6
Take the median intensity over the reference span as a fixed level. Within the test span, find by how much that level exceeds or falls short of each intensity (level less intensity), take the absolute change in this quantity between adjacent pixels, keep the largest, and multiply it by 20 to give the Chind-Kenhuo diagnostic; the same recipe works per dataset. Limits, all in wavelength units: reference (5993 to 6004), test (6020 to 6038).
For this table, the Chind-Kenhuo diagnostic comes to 14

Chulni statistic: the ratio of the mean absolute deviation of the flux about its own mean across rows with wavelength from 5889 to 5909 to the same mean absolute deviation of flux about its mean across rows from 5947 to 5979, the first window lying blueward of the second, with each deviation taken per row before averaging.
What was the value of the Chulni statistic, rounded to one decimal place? 3.2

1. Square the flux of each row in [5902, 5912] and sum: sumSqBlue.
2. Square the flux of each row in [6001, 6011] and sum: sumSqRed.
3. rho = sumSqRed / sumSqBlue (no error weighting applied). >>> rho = 0.94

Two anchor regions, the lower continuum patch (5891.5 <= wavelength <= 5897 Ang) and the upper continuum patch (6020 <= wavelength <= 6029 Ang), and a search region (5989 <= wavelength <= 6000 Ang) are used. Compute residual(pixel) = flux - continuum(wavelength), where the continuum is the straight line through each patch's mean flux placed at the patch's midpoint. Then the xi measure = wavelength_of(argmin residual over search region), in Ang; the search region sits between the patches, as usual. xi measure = 5989.29 Ang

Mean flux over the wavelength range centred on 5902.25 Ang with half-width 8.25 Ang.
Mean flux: 13.1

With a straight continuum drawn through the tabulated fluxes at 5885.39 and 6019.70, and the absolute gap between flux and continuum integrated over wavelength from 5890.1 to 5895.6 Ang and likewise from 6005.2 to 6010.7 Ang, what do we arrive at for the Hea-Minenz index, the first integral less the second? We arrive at 9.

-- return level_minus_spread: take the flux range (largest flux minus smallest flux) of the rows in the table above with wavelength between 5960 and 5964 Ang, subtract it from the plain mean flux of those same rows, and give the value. 13.9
